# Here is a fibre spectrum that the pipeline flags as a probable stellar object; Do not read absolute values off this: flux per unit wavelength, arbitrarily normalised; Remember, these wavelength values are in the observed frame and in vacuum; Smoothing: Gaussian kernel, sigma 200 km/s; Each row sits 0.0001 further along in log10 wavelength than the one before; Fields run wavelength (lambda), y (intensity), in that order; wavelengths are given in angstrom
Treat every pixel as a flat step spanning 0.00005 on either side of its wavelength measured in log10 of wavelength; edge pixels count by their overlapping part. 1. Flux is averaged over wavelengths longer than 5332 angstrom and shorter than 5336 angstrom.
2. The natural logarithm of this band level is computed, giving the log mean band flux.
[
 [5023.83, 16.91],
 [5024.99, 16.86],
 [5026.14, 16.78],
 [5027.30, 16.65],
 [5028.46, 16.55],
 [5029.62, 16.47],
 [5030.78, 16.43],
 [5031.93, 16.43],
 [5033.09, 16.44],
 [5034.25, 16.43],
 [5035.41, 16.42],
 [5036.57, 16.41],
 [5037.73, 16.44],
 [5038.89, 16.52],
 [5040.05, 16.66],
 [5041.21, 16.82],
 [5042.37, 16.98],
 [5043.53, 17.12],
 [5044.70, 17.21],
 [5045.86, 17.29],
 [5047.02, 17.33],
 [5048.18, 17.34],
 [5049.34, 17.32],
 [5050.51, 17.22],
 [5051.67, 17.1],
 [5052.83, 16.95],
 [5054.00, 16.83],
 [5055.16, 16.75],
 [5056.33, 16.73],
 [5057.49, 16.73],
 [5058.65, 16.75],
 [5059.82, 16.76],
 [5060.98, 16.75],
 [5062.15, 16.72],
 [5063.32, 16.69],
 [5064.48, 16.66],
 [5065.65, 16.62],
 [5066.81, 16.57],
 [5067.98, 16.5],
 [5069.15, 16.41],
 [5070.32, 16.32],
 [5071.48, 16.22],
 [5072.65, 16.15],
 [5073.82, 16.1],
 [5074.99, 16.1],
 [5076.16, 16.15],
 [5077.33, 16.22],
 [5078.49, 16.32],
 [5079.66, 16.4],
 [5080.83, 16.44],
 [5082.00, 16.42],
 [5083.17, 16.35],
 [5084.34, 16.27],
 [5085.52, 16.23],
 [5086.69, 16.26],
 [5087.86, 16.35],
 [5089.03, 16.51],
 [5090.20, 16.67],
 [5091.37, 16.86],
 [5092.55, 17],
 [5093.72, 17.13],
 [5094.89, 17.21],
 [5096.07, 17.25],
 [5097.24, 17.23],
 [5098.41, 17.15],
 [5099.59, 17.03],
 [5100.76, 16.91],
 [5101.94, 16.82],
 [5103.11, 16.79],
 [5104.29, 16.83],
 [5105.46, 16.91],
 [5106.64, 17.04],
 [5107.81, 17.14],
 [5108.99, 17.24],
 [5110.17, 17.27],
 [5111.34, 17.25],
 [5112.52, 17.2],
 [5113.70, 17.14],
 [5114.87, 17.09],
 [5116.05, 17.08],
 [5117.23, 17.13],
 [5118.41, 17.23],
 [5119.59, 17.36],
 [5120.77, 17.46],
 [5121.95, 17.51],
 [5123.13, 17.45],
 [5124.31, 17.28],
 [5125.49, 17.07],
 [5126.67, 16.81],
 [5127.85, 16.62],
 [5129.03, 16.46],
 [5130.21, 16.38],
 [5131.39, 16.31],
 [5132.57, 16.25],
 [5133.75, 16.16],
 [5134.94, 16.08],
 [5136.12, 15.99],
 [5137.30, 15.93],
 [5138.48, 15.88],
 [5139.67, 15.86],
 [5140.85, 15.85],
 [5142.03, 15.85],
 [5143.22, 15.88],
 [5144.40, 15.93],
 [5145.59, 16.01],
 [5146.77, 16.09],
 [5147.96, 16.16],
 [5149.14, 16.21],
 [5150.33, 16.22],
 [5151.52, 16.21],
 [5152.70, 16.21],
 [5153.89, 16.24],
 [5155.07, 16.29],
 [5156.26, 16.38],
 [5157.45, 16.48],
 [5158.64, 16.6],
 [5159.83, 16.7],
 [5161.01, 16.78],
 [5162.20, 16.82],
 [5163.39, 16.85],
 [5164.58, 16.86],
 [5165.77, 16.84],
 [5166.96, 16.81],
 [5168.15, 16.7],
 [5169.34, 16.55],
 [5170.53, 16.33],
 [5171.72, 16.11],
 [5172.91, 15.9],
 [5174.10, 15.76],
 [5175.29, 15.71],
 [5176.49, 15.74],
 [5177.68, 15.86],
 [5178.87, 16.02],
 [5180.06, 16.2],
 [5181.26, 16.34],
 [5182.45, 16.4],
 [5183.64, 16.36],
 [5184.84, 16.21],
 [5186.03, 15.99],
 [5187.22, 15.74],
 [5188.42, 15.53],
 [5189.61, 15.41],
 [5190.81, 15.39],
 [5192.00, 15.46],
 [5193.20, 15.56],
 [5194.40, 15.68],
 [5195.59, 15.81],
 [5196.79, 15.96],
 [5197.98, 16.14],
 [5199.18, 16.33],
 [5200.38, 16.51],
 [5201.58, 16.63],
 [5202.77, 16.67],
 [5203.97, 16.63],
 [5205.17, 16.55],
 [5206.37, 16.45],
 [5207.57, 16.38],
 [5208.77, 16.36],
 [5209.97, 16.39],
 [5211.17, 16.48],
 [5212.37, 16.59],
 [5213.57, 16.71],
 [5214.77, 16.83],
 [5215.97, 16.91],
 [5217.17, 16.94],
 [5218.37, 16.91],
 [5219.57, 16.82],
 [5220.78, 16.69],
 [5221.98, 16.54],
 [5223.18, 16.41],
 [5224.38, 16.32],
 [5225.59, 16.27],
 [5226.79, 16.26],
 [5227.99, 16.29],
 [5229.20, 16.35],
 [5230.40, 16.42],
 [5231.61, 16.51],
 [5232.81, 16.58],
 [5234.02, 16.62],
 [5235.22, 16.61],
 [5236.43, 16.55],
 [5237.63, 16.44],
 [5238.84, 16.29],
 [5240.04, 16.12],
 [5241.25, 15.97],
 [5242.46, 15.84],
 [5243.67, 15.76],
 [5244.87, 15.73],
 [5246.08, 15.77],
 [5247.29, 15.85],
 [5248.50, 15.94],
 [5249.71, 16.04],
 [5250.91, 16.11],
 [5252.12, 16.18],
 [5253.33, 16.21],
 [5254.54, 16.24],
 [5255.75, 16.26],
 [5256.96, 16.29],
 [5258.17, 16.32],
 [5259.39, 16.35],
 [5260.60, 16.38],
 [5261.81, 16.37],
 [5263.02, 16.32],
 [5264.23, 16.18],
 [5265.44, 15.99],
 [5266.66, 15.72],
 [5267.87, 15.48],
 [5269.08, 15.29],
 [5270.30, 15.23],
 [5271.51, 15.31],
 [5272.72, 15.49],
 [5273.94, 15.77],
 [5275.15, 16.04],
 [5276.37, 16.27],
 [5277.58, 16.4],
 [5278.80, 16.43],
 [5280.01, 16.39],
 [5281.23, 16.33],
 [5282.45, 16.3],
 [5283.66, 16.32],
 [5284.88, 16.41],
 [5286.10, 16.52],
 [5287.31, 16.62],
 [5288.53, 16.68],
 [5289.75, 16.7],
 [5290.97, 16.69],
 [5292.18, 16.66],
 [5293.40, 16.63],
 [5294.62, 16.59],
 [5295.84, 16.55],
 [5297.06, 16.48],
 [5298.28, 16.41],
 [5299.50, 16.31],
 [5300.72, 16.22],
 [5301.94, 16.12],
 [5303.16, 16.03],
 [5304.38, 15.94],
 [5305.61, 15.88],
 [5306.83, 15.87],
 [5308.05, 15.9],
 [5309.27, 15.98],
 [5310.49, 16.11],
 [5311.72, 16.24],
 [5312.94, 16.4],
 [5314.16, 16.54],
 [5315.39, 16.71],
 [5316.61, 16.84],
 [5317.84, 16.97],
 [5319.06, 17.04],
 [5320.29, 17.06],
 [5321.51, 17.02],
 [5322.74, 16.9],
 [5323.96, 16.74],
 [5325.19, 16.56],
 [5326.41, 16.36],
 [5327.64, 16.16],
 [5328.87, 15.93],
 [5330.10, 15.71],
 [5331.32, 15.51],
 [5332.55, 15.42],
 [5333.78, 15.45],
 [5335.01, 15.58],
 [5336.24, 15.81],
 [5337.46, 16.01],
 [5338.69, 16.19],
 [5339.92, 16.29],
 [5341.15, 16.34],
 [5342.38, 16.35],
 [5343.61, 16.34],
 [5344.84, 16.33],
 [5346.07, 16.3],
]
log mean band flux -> 2.74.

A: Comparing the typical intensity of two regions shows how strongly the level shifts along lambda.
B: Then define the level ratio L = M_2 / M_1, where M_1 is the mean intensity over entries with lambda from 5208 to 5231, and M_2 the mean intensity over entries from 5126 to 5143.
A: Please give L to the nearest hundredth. 0.98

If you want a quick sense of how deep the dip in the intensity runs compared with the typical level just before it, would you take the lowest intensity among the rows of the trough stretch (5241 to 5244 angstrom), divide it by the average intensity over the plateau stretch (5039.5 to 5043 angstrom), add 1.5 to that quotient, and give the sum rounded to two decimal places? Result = 2.44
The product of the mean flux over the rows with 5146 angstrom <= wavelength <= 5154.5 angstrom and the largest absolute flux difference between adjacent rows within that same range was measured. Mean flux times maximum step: 1.1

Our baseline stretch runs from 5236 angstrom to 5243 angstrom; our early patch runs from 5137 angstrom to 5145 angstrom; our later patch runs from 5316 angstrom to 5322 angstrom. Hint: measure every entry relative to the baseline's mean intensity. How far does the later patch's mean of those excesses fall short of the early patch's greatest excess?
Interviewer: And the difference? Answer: -1.1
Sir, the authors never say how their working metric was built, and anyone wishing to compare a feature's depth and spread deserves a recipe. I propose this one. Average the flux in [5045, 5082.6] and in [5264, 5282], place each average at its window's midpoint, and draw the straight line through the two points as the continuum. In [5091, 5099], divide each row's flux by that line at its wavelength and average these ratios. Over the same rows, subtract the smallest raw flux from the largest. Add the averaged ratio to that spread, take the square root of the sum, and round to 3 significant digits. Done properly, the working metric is 1.19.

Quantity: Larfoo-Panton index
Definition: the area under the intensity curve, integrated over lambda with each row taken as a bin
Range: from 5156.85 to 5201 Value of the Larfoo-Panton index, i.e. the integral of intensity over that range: 714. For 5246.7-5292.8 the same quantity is 745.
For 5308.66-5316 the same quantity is 120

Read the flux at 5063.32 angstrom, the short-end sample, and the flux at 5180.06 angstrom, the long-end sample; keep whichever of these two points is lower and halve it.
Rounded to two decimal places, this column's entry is 8.10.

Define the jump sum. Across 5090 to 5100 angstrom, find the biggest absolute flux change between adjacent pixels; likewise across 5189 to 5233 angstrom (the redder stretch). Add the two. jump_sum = 0.38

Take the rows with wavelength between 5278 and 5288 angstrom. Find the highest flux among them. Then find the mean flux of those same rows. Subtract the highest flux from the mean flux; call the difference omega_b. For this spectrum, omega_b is -0.21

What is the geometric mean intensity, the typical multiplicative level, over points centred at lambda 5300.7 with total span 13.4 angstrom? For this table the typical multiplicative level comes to 16.22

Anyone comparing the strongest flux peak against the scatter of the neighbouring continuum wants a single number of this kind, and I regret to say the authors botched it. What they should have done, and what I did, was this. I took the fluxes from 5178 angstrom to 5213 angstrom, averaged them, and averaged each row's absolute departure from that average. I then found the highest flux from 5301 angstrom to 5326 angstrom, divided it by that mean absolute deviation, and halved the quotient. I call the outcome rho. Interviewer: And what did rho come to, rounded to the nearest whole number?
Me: 25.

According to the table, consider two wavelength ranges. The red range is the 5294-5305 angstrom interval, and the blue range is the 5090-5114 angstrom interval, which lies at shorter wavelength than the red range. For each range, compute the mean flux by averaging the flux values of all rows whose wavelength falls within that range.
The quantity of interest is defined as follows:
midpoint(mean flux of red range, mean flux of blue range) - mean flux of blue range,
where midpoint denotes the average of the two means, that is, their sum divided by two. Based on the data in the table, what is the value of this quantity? -0.38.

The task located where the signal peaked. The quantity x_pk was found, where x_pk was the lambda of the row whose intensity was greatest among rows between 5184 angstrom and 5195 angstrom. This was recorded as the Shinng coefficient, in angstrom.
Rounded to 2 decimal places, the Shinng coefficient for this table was 5184.84 angstrom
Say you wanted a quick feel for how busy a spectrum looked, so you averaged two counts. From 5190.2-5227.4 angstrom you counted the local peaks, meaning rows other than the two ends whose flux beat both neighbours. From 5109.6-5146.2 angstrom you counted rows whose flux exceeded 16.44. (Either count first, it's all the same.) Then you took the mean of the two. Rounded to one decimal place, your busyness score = 9.5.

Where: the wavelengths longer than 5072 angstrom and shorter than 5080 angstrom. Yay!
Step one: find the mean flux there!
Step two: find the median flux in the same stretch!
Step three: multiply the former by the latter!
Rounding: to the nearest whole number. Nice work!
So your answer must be 262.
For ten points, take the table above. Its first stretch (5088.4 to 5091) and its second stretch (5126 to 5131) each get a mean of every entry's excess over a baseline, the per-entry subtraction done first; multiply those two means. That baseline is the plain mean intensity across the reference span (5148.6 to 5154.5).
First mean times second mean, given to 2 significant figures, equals 0.13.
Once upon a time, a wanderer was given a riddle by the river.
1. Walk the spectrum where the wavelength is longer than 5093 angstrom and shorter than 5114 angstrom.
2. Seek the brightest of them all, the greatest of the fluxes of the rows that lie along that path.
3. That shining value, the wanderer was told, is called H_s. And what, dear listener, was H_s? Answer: 17.27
